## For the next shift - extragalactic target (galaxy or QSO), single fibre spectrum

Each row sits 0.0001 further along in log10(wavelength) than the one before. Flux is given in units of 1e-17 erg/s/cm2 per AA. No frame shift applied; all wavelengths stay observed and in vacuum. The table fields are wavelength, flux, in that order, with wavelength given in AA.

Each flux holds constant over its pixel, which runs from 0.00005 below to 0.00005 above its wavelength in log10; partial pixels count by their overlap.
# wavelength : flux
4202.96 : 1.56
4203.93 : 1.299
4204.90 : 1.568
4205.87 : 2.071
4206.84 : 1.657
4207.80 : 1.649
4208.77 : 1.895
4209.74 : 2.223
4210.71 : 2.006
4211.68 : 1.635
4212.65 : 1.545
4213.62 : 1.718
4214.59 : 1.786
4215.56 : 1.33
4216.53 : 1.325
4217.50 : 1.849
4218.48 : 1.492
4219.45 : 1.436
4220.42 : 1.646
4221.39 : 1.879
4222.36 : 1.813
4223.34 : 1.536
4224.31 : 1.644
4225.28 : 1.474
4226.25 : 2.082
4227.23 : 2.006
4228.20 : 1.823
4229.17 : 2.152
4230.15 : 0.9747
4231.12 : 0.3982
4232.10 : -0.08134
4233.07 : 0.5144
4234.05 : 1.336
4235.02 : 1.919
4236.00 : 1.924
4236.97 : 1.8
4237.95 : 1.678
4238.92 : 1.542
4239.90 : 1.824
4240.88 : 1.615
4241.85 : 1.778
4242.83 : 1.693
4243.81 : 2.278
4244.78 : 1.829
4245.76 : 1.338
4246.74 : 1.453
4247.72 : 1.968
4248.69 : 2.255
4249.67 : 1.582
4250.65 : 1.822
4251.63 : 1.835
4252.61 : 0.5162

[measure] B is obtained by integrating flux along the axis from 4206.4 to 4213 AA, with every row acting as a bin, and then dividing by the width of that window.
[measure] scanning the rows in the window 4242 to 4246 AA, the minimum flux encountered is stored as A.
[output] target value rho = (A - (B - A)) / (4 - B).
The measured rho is 0.40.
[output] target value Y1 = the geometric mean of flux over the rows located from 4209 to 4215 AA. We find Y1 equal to 1.80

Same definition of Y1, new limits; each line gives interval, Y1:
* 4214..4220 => 1.52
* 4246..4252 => 1.80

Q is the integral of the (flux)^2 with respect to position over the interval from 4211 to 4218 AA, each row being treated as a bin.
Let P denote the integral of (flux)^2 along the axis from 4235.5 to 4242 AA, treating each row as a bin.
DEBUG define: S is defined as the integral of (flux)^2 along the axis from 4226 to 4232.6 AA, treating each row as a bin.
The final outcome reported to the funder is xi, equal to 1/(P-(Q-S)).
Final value 0.058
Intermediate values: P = 19.7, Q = 18.4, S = 15.9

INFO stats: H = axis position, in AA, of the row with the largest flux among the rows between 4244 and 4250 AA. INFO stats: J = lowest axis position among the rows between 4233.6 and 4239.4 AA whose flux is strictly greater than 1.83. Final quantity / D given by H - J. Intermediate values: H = 4248.69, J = 4235.02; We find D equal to 13.7 AA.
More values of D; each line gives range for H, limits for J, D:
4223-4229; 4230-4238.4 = -8.8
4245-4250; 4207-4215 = 39.9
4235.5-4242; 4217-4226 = 18.5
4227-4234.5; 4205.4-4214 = 23.3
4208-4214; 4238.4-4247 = -34.1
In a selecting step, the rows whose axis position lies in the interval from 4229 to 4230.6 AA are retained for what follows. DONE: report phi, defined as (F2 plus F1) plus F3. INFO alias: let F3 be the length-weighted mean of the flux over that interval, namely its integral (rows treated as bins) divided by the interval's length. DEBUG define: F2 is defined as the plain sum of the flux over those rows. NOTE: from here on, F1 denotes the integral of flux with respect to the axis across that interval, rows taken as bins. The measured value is 6.9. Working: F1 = 2.3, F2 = 3.1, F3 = 1.5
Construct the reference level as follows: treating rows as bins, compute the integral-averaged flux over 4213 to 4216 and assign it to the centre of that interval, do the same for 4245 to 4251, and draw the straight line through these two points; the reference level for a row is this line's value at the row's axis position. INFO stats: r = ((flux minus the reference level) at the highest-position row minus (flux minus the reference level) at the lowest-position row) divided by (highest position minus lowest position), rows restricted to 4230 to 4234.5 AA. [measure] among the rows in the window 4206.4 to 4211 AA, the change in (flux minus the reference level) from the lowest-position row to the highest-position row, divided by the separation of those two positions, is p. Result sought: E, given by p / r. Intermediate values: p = 0.086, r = 0.089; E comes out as 1.0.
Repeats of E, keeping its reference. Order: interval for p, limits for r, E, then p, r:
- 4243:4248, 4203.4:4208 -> -1.0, -0.083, 0.087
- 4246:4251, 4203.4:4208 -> 1.0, 0.091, 0.087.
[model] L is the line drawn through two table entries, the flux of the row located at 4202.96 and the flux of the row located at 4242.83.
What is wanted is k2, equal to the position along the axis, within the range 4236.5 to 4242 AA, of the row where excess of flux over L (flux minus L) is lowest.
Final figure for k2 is 4238.92 AA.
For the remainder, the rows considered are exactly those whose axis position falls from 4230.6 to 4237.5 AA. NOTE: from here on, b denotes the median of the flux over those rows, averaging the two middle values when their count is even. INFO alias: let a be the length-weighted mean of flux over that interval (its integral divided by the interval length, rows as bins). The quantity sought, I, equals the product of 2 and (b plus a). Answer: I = 4.91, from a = 1.12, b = 1.3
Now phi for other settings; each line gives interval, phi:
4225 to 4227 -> 9.1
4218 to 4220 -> 7.3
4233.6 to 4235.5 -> 8.0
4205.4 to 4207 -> 8.7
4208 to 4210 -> 10.1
